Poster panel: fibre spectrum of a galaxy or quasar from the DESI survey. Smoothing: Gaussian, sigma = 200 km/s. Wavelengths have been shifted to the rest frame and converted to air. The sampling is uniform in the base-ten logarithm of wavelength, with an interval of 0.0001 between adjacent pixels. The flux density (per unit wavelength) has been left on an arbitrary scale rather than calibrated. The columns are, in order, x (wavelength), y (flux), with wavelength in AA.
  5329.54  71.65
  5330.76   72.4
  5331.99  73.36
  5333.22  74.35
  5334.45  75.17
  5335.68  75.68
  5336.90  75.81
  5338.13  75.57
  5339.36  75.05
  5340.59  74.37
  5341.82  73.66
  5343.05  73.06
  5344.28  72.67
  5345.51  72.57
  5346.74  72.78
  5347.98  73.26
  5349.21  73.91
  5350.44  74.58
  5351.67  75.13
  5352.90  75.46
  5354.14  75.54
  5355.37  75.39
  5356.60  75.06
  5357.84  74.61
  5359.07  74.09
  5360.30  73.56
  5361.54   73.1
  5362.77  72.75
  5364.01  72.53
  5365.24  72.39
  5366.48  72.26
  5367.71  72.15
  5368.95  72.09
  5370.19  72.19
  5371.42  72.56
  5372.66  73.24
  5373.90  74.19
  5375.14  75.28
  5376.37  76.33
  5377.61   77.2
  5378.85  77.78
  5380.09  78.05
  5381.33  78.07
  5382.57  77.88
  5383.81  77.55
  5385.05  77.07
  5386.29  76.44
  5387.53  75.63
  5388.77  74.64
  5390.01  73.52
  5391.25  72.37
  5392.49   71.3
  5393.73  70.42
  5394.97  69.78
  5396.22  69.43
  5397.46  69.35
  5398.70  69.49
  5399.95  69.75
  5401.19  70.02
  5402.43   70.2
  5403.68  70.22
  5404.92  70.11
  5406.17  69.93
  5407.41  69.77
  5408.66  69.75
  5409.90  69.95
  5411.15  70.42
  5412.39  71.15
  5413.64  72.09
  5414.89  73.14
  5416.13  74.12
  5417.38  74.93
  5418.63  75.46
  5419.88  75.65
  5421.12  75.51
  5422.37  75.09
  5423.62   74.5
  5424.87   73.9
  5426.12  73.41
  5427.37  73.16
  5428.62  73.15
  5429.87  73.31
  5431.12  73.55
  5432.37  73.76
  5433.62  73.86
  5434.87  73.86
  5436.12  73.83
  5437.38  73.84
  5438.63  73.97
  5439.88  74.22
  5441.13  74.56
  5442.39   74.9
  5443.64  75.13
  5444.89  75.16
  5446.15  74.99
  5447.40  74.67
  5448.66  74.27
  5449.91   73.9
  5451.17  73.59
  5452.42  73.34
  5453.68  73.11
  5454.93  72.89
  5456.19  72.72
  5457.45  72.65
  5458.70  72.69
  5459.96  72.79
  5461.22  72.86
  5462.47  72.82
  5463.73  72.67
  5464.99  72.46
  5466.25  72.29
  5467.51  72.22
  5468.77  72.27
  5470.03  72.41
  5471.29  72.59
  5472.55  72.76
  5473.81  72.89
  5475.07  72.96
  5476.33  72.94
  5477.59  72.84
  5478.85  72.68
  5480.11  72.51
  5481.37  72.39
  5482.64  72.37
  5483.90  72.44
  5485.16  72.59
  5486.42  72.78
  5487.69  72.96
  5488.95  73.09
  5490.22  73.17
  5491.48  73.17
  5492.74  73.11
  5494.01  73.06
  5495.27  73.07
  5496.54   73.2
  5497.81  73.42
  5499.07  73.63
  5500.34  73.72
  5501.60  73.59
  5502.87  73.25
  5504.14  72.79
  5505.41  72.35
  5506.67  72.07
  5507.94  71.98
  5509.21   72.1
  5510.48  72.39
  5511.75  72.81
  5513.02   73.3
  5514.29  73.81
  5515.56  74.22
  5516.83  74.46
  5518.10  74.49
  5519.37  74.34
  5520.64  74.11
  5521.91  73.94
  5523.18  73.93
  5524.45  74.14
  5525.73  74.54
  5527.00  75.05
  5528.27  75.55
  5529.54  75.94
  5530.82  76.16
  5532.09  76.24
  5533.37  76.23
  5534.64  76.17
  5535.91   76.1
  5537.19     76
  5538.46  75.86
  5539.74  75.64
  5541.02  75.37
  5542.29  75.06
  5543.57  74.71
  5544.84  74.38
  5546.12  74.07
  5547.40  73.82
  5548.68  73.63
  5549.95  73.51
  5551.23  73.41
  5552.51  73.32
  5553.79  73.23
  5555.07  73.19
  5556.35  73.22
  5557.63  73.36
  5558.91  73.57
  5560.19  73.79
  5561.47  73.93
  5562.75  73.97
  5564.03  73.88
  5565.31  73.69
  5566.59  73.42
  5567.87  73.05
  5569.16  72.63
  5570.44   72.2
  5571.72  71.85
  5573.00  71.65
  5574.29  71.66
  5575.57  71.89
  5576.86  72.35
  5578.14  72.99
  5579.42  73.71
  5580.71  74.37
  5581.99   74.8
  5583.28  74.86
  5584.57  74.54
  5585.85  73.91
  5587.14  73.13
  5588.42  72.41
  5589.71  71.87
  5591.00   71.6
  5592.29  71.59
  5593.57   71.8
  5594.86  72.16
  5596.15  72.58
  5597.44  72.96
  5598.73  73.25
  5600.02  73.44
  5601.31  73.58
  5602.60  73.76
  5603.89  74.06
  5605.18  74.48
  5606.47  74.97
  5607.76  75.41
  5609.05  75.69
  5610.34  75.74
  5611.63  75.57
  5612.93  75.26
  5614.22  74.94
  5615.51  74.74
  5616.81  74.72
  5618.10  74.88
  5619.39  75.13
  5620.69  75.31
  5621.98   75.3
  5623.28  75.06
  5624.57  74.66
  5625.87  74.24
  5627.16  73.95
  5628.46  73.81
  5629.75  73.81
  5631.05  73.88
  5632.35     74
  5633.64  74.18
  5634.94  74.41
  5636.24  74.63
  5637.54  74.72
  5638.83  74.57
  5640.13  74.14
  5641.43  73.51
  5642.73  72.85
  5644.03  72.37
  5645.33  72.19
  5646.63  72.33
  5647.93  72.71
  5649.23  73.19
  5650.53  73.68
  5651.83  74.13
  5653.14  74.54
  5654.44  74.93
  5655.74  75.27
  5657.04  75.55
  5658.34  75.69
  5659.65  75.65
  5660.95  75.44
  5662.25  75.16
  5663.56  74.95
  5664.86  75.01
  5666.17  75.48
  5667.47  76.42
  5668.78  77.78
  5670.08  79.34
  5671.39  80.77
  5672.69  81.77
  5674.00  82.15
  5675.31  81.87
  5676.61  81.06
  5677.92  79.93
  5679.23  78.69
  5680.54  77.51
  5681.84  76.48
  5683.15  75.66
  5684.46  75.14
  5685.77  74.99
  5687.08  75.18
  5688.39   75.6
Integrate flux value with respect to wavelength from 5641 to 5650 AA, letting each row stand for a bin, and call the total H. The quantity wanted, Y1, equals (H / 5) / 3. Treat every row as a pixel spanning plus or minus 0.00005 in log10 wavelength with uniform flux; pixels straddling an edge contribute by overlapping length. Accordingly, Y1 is 43.6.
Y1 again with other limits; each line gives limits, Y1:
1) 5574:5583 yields 44.0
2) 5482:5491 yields 43.6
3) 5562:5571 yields 44.0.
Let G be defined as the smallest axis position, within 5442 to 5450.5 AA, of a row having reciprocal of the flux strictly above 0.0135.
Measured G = 5449.91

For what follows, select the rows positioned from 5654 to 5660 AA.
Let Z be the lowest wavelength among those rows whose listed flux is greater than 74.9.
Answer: 5654.44 AA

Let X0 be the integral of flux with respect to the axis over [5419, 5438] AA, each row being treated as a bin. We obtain 1407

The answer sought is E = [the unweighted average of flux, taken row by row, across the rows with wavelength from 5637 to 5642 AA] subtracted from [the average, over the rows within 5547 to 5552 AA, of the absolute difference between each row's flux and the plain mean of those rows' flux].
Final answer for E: -74.1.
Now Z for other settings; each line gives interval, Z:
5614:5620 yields 5614.22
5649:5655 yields 5654.44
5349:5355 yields 5351.67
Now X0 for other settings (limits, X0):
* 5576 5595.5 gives 1425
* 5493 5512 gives 1385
